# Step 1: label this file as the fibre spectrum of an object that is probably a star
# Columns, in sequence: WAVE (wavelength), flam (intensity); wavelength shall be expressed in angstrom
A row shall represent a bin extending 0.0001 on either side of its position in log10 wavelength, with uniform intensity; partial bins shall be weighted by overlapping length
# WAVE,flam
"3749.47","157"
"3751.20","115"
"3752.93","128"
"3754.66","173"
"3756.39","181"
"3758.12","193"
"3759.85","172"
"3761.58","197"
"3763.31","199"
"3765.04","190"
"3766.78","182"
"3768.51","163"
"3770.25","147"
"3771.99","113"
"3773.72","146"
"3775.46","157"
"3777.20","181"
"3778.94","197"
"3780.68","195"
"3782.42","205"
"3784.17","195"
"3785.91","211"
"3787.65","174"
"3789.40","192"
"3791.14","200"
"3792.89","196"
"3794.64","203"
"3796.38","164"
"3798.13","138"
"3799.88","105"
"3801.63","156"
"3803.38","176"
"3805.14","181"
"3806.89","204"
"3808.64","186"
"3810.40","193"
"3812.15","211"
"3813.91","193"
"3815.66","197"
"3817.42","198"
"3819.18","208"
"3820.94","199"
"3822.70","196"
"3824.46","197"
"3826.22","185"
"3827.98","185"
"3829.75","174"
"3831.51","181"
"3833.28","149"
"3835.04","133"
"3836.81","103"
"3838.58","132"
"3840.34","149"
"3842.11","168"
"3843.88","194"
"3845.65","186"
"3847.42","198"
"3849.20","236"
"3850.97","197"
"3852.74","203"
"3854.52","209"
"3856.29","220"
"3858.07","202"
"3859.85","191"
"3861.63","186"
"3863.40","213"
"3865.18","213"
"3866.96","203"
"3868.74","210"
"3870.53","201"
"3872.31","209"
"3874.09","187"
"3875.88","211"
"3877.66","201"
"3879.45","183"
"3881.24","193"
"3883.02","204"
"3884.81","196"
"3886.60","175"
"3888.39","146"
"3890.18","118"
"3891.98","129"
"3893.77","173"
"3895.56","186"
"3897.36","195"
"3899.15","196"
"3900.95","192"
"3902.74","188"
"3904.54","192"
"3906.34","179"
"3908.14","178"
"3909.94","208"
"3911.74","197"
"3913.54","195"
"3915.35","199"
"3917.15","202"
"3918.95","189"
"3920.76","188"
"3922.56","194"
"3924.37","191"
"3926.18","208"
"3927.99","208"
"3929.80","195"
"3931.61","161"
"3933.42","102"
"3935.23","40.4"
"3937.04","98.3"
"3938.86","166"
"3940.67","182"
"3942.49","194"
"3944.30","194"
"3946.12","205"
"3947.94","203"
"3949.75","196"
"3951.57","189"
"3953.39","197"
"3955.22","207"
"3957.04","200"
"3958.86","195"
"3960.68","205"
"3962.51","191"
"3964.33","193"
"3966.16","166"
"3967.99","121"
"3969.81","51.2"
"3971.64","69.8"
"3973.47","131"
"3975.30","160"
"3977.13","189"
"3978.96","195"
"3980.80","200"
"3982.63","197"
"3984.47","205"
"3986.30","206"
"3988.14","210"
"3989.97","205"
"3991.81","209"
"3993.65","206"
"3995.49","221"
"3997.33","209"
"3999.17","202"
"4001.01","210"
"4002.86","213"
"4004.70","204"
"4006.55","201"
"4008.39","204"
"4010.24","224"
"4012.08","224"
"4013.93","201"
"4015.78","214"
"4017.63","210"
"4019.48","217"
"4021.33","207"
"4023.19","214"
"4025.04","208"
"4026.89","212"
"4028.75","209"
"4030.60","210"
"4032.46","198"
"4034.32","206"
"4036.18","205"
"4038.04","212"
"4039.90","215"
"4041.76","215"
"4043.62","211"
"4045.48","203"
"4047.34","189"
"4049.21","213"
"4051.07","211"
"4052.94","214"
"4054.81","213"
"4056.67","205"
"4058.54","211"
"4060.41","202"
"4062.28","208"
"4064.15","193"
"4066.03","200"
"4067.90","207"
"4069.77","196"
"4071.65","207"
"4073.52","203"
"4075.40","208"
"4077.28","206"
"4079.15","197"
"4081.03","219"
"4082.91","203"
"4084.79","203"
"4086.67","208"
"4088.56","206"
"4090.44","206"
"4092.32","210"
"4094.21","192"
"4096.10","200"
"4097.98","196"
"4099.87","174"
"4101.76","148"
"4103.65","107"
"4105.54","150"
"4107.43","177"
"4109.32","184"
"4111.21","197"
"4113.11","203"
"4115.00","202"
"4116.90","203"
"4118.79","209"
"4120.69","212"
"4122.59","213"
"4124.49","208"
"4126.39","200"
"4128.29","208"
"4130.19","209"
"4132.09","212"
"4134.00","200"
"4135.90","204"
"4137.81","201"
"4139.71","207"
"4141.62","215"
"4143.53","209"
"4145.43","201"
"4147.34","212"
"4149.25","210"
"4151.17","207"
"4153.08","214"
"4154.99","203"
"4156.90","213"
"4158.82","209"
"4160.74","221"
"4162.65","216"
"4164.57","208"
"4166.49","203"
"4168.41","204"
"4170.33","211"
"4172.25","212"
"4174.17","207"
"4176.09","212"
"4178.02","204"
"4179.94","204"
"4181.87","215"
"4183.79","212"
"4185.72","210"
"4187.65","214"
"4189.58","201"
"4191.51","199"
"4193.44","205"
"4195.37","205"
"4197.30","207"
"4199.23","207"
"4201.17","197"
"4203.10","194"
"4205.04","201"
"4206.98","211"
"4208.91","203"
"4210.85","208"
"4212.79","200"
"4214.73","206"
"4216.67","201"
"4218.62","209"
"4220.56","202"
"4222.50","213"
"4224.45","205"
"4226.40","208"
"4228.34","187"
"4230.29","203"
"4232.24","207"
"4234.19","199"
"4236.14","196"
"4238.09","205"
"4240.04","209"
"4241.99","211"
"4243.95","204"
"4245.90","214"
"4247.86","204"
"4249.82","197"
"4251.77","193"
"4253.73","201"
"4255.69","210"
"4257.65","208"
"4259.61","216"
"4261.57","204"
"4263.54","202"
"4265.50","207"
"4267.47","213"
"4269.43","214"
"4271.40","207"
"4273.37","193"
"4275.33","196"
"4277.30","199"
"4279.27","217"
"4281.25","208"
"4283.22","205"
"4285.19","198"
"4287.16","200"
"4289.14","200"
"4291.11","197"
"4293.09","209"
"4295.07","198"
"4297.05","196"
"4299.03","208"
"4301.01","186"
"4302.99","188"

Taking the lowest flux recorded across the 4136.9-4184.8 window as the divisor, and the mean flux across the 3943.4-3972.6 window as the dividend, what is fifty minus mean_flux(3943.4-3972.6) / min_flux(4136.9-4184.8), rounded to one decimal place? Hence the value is 49.1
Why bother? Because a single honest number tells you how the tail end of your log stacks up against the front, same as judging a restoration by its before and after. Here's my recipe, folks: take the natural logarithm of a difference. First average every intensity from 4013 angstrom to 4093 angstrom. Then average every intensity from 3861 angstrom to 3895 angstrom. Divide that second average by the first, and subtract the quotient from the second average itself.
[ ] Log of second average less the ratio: 5.23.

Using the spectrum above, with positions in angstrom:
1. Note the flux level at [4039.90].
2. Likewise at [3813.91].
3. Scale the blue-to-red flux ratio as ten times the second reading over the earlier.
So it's 9.0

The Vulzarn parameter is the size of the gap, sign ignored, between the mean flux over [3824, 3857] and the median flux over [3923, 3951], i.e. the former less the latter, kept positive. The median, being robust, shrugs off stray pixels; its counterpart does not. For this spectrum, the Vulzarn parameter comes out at 15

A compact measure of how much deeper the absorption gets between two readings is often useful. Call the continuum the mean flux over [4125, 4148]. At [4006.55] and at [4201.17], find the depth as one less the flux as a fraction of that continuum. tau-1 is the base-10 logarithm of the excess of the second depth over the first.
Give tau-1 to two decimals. -1.71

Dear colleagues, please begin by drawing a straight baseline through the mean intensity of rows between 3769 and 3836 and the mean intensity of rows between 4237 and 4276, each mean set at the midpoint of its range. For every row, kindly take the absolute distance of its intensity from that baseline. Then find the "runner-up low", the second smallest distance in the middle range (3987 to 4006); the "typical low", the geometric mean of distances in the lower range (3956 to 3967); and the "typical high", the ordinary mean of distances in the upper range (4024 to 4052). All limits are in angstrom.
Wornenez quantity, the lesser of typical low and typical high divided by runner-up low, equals 0.63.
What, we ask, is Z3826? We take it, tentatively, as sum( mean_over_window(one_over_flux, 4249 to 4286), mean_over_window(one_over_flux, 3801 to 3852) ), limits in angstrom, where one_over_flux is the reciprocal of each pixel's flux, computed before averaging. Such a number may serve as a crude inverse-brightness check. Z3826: 0.0106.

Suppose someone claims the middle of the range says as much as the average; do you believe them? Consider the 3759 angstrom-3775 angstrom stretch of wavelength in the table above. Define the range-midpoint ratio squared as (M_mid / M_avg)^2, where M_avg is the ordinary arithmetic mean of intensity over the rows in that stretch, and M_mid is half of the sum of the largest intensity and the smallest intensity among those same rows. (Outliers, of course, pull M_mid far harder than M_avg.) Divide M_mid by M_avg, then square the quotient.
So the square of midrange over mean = 0.87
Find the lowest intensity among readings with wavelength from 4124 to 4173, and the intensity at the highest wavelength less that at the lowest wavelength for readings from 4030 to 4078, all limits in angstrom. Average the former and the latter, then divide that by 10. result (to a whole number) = 10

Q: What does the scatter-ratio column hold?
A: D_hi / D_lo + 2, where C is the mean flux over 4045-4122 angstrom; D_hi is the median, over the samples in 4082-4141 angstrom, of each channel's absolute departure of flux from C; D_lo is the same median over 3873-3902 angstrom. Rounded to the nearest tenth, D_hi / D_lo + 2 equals 2.9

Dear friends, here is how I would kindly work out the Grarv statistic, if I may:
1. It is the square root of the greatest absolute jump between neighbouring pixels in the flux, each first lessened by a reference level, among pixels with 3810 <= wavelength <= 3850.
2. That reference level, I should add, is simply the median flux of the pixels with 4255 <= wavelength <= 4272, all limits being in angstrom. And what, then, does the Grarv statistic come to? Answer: 6.2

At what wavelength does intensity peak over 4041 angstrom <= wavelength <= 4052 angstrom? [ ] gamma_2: 4041.76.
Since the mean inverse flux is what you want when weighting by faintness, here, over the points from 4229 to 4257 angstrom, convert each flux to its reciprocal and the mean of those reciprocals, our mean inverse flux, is 0.0049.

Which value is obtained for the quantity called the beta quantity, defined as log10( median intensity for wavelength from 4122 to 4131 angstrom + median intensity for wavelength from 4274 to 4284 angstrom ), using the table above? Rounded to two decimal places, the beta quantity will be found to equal 2.62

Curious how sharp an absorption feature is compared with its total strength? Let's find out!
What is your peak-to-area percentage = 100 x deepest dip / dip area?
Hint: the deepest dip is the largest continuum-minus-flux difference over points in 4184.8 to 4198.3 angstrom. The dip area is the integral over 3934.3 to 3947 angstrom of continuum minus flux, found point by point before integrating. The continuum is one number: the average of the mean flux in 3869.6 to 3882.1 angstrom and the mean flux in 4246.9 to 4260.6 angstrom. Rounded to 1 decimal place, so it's 0.3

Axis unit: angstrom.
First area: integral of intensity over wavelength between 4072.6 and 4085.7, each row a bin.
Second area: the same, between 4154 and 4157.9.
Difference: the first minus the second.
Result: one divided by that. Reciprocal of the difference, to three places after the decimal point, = 0.001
